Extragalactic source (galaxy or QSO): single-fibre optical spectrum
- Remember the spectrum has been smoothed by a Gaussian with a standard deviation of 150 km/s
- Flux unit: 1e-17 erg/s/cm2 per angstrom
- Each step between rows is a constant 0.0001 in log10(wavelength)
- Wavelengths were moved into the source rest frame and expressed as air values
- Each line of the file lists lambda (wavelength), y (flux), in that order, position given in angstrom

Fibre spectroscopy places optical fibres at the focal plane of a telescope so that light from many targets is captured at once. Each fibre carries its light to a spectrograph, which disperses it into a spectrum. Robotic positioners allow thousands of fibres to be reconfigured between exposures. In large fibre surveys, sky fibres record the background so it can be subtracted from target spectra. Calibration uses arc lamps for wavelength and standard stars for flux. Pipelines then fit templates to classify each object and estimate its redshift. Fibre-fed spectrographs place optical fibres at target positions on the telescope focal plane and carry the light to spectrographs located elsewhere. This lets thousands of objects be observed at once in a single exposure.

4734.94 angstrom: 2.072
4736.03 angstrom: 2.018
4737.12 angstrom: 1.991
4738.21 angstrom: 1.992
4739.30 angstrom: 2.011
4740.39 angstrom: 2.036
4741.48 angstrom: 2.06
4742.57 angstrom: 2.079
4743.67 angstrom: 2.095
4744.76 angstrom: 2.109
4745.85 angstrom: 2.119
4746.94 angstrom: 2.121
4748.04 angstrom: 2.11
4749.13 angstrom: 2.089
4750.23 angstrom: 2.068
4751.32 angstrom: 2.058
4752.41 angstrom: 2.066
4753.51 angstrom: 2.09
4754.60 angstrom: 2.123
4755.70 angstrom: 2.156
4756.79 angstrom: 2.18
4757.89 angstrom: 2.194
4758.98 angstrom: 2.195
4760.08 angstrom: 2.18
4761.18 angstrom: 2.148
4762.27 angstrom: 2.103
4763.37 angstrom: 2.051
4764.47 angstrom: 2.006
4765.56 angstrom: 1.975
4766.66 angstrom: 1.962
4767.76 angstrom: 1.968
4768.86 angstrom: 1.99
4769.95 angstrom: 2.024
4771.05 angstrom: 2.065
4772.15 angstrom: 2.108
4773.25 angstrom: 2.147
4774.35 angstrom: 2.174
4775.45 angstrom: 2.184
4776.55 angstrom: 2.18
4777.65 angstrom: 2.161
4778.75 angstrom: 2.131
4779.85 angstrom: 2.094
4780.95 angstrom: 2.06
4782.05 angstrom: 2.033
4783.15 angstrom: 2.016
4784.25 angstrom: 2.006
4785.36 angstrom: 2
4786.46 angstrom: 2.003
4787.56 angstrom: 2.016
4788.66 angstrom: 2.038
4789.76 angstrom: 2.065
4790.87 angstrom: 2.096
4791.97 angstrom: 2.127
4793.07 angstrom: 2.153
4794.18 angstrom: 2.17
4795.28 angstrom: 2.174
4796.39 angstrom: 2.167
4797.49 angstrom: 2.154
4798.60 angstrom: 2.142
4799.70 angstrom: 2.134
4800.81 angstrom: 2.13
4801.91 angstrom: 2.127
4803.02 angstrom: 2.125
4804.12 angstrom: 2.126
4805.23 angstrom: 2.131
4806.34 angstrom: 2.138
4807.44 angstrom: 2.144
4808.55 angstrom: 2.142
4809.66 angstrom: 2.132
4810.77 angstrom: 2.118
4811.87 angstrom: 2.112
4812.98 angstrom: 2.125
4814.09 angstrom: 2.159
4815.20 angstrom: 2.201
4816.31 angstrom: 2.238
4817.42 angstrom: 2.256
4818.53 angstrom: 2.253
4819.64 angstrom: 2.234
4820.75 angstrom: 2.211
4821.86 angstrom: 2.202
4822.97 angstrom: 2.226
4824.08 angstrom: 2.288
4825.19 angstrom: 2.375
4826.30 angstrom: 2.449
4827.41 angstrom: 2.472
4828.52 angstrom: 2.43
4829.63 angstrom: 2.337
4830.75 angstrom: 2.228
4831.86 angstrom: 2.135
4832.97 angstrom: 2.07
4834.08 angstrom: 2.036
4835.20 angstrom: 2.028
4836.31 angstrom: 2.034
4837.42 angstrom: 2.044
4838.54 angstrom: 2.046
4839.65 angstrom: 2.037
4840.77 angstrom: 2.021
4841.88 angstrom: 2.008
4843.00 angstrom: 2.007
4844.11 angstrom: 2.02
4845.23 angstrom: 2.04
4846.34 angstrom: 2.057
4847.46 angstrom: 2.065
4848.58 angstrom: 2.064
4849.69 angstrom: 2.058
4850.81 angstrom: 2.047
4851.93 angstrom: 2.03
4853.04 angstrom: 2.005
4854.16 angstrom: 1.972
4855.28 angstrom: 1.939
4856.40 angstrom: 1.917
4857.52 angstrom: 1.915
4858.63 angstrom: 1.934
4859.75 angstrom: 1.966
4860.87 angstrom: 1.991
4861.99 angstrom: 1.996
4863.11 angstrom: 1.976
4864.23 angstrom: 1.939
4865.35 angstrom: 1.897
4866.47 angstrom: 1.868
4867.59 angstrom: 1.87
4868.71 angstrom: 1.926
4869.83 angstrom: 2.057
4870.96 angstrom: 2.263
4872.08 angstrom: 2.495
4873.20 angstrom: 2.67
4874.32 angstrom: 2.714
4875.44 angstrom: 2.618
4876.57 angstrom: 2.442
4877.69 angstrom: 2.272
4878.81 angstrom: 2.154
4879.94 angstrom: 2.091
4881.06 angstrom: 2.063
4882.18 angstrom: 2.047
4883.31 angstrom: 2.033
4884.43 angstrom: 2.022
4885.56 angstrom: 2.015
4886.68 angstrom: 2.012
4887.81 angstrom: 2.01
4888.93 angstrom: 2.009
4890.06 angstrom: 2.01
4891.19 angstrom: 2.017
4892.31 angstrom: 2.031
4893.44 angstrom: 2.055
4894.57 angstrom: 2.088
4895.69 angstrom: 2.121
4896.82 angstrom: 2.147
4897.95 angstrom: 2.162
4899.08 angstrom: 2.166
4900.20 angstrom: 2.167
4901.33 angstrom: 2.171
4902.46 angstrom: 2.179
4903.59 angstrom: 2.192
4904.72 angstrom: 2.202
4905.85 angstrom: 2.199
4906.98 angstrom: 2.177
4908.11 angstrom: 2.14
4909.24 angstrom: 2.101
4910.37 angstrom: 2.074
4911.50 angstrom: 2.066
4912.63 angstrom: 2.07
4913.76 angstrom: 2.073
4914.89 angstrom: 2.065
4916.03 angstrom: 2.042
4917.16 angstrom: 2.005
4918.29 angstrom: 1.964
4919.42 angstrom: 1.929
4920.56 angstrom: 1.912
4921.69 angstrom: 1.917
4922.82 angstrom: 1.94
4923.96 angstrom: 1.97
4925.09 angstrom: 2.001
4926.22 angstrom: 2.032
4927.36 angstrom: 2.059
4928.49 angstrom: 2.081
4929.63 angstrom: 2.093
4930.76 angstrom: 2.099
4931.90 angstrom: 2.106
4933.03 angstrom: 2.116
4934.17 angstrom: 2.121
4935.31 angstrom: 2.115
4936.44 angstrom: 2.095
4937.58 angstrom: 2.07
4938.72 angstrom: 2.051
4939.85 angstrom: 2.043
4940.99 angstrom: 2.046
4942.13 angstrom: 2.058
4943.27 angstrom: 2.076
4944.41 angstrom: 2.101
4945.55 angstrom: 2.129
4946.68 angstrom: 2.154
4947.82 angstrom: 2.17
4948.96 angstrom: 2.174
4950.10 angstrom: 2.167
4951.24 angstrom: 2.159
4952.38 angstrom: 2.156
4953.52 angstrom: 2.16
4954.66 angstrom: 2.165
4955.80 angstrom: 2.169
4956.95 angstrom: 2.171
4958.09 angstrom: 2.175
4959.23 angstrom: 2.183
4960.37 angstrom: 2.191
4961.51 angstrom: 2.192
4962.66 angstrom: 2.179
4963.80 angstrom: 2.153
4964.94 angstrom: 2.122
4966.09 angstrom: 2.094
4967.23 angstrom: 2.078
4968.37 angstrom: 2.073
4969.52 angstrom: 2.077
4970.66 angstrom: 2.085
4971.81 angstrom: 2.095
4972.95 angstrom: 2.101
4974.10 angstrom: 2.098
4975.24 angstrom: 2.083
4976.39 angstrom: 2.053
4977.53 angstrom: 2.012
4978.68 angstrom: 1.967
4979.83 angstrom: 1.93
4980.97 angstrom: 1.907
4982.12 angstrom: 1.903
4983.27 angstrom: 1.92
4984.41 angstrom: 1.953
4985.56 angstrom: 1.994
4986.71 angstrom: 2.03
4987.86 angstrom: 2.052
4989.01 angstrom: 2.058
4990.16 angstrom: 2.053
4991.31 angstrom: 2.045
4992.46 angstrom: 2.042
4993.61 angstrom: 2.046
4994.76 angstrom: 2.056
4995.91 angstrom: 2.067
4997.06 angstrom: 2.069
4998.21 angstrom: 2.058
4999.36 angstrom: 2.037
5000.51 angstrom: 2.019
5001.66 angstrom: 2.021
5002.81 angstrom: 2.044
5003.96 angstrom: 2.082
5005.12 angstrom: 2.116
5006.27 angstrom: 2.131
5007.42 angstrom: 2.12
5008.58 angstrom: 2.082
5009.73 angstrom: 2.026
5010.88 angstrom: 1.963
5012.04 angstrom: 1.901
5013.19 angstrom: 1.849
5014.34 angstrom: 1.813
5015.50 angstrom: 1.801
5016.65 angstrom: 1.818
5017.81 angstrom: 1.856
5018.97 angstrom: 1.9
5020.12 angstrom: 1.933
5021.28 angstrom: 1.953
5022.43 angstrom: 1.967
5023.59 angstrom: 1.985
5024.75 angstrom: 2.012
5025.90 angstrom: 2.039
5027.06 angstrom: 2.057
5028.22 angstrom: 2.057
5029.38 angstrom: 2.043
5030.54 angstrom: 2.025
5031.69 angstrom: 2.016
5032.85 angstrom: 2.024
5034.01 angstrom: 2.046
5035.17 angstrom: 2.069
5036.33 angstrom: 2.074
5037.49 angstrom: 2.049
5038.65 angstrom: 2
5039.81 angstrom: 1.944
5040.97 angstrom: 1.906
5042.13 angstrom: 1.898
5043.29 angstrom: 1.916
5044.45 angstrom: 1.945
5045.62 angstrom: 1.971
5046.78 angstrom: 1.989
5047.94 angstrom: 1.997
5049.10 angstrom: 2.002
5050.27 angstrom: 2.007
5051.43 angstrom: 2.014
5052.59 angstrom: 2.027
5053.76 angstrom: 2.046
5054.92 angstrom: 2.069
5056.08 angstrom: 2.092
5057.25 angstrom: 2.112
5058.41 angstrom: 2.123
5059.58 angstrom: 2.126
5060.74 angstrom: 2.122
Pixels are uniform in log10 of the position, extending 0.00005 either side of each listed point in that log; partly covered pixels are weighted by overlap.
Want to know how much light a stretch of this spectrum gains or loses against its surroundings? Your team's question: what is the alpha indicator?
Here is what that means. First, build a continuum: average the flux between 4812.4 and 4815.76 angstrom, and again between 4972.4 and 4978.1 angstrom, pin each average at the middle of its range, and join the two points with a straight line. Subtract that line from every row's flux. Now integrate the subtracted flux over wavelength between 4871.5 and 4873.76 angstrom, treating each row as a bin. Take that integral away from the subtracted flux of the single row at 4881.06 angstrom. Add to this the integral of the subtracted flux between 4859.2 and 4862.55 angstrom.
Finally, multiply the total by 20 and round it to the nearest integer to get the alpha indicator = -32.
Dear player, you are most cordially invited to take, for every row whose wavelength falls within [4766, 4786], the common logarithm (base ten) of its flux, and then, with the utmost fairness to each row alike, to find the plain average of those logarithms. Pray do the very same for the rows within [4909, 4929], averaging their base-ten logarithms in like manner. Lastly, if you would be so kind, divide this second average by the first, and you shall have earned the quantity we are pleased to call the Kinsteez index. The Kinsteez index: 0.963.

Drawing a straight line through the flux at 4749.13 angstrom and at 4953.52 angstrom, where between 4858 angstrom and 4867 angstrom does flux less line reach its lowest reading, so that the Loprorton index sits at 4866.47 angstrom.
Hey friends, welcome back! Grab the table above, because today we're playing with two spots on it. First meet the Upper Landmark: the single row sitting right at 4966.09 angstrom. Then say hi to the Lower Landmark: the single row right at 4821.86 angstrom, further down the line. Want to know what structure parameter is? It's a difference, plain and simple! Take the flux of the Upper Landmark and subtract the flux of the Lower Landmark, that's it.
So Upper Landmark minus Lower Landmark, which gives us -0.11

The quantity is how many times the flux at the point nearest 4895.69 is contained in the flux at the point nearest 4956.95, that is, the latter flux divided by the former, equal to 1.02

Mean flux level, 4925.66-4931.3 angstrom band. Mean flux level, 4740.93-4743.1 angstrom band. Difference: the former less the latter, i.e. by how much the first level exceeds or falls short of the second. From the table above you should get 0.00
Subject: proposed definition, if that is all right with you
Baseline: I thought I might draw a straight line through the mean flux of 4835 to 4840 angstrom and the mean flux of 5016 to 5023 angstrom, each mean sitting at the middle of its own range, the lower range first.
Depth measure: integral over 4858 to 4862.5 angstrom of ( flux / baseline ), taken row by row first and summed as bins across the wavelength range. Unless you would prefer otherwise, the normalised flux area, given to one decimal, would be 4.4 angstrom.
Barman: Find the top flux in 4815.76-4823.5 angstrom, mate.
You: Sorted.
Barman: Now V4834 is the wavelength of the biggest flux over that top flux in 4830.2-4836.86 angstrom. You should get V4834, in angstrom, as 4830.75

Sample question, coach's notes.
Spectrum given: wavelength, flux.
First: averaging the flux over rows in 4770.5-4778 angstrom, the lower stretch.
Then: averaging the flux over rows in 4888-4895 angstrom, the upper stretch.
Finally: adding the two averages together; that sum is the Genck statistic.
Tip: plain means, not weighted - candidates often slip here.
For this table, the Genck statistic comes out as 4.18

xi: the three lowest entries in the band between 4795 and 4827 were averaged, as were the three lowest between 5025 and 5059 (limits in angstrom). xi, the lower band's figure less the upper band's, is 0.21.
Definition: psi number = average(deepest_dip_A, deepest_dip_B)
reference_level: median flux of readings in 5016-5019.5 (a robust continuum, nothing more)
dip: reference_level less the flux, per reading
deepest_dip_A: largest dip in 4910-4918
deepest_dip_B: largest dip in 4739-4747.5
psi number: -0.15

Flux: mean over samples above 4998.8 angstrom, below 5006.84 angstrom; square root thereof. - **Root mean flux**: 1.437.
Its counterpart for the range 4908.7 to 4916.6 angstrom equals 1.439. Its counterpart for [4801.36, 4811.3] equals 1.460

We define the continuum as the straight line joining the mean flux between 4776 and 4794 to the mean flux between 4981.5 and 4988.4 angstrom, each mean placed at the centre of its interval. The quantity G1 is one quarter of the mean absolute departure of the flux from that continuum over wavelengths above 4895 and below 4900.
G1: 0.033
